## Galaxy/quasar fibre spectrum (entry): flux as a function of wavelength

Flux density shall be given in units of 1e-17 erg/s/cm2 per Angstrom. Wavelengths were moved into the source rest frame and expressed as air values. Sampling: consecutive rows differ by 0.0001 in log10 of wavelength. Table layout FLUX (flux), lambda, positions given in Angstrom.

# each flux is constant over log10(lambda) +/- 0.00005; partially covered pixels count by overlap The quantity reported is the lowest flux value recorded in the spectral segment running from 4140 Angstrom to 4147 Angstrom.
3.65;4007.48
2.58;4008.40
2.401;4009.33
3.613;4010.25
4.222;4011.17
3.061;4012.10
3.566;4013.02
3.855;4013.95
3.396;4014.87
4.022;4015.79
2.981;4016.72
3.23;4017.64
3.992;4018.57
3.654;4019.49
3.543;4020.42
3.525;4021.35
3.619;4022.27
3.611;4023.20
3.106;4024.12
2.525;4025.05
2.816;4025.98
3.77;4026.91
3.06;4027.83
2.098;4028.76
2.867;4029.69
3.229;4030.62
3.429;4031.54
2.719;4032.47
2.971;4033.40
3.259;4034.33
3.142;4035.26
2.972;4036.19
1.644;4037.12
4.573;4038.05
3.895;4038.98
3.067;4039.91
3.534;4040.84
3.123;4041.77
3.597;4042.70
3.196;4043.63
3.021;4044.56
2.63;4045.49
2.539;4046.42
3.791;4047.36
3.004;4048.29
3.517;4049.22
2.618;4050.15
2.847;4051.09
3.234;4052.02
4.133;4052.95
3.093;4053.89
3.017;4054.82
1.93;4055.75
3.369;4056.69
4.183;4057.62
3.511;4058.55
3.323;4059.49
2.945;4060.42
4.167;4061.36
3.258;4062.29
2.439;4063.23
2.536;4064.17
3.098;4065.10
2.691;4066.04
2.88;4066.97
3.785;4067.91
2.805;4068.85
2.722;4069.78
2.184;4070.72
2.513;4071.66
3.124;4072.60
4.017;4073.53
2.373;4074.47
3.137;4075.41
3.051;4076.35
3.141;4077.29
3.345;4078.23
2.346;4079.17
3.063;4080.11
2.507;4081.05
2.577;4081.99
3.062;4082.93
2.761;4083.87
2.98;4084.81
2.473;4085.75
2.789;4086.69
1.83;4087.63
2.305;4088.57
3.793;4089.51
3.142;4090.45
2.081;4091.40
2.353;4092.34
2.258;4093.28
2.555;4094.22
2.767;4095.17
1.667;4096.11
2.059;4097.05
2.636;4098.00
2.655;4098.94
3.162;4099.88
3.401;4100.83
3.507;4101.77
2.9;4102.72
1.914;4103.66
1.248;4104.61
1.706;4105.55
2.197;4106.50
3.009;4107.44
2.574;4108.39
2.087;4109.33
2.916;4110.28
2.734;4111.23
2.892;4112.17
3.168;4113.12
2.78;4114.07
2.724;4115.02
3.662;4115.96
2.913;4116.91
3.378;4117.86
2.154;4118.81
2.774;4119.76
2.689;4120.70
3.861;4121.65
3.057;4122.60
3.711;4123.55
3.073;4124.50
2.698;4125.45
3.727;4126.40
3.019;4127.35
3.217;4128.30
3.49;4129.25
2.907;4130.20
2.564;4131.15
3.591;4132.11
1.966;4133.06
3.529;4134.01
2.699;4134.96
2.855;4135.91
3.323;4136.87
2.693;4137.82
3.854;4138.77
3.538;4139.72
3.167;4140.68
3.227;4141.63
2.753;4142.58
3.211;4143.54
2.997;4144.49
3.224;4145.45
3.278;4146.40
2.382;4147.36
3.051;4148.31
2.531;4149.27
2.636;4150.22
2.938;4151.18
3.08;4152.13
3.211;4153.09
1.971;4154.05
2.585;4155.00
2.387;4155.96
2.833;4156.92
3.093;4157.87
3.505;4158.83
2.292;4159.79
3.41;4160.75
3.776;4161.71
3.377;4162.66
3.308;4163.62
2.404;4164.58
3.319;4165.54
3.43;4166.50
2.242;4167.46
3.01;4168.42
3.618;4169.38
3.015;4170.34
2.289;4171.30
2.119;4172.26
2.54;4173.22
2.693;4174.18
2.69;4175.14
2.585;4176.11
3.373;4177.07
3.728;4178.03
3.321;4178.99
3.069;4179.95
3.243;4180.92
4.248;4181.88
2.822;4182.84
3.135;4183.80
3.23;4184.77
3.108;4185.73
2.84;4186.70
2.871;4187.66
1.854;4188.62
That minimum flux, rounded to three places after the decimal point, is 2.753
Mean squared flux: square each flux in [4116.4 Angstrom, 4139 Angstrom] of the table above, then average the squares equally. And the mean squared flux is 10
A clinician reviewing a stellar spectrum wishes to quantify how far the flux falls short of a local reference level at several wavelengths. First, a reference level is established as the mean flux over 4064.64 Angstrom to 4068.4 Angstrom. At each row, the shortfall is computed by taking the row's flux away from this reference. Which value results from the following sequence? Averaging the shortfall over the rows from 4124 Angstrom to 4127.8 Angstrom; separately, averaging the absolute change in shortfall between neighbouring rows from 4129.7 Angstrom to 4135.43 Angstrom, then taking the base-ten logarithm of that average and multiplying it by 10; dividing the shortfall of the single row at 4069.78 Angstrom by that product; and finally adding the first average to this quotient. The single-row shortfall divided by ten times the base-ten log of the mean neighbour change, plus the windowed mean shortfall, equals 1.2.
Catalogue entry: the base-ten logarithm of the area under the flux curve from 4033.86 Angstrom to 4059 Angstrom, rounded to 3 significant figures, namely 1.91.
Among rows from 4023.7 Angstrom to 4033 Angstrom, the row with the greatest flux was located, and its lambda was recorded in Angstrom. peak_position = 4026.91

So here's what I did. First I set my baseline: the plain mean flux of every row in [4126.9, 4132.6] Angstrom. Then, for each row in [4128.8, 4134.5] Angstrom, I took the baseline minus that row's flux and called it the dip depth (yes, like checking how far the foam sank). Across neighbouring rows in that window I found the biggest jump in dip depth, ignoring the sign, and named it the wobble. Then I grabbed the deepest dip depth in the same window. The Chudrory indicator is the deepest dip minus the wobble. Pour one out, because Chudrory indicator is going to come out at -0.5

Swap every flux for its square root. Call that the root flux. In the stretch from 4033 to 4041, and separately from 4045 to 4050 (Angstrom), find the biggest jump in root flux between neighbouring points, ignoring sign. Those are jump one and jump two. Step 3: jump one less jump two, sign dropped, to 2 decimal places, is 0.50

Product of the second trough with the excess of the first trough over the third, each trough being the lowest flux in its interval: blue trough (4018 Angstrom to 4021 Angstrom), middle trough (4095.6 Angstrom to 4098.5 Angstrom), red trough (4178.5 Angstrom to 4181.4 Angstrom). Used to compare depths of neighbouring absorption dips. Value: 0.8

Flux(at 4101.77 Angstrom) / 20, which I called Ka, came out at 0.175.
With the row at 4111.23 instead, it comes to 0.137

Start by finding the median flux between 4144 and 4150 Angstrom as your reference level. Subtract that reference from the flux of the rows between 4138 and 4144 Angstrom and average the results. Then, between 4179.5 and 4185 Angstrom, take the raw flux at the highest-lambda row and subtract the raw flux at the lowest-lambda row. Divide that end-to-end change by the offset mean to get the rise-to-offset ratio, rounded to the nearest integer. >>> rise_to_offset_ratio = 1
